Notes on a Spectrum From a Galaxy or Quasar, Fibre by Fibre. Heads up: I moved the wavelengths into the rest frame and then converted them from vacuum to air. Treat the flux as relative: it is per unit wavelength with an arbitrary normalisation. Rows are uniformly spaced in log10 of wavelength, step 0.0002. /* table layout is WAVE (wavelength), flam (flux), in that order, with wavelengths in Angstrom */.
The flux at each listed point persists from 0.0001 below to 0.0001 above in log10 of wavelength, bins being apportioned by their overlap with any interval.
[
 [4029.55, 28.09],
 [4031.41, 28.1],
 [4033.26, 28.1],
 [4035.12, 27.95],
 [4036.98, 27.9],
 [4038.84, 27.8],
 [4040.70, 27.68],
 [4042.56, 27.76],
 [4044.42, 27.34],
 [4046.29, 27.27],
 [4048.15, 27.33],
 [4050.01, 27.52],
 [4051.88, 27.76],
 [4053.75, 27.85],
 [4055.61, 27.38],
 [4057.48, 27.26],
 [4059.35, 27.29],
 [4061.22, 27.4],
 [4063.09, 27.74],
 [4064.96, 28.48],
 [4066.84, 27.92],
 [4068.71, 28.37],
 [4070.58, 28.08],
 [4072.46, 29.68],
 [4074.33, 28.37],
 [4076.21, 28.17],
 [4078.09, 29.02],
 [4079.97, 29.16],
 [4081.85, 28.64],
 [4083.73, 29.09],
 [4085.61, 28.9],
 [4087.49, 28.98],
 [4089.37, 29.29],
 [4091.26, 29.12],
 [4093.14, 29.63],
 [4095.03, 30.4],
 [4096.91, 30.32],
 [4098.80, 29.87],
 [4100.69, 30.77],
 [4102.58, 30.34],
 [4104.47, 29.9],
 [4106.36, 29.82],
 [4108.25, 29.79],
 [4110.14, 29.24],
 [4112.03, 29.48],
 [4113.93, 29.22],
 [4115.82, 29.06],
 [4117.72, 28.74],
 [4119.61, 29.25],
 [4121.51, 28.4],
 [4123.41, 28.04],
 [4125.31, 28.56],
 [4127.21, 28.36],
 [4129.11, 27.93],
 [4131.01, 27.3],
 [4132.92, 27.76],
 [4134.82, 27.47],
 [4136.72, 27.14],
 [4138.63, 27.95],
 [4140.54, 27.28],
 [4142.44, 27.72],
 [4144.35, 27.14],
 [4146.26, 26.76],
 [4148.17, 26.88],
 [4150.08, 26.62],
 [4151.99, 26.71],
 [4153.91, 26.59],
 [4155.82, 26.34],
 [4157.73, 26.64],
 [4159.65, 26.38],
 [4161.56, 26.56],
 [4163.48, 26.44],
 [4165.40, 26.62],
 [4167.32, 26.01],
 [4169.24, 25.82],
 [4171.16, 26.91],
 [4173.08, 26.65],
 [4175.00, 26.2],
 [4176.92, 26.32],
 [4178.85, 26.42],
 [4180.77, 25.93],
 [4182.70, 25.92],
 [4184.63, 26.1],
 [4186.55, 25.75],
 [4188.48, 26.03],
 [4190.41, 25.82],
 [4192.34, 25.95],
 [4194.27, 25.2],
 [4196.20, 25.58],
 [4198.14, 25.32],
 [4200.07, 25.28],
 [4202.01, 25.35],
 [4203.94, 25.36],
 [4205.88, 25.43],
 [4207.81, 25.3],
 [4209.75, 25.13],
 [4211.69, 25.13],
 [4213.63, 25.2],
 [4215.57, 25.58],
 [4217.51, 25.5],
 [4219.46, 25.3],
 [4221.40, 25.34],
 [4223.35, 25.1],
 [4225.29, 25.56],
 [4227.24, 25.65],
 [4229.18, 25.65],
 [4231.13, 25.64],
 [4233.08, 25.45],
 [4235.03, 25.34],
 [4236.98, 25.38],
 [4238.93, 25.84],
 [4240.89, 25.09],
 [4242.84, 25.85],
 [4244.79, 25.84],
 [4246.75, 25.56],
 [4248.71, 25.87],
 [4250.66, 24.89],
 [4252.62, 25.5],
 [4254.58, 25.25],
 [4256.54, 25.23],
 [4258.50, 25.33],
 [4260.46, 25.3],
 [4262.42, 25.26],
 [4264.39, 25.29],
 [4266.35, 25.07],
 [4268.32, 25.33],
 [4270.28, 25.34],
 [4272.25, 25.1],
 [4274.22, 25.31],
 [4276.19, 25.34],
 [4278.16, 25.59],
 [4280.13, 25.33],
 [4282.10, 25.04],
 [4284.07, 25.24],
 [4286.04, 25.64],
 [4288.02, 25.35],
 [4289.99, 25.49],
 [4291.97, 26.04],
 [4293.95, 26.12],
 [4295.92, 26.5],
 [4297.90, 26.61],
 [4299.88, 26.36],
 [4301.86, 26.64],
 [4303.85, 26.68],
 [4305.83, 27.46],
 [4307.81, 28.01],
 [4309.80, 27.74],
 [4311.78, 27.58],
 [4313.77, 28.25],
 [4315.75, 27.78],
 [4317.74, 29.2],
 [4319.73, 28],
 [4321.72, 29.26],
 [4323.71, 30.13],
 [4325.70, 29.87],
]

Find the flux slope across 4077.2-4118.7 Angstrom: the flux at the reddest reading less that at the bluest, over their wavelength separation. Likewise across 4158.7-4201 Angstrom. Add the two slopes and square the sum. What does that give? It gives 0.0012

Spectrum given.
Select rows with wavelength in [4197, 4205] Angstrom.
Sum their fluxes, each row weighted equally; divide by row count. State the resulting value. 25.3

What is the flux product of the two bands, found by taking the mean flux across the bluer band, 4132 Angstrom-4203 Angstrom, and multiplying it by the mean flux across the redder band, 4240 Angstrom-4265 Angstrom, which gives 671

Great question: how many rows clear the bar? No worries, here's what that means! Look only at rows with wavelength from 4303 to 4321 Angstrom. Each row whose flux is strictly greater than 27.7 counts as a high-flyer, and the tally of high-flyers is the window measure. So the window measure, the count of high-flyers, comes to 6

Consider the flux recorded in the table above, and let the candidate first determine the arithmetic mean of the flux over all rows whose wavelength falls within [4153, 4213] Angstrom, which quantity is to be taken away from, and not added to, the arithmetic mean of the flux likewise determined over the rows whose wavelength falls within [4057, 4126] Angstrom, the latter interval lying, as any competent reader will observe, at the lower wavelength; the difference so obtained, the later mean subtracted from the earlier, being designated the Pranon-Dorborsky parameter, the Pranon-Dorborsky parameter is 3.0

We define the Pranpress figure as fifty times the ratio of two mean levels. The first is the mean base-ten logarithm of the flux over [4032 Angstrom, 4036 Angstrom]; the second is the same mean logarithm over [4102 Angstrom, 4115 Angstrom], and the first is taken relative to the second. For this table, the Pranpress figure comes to 49.2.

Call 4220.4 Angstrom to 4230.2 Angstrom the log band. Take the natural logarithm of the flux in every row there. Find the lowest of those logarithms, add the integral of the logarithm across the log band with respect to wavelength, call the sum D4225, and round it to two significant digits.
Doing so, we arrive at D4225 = 35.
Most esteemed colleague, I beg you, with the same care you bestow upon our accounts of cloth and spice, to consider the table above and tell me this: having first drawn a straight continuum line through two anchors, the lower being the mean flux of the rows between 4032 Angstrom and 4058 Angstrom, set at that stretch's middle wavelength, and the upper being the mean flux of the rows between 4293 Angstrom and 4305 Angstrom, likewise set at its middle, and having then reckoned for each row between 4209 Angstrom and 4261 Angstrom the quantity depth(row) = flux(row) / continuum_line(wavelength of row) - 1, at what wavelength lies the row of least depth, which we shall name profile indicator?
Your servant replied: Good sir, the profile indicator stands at 4250.66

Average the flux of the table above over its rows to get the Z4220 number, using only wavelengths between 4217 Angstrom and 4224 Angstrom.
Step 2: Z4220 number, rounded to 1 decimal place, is 25.3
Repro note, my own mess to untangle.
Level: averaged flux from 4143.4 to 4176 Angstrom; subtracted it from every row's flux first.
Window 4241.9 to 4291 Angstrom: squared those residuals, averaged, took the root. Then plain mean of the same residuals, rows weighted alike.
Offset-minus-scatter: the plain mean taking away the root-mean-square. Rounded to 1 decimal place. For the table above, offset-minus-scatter -2.4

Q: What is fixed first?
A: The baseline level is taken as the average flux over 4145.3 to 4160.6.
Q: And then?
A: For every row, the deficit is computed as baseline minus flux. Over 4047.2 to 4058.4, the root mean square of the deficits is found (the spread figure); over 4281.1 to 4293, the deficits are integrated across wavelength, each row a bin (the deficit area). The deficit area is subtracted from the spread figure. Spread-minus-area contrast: -13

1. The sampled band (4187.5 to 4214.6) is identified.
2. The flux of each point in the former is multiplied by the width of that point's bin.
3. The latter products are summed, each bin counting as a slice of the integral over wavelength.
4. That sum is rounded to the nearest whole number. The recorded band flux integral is 689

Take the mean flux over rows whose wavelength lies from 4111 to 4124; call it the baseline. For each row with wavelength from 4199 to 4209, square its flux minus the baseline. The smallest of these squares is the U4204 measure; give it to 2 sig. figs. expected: 12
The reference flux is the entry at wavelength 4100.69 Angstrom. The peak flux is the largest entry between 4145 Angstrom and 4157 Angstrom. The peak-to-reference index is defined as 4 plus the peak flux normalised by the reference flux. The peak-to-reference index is 4.87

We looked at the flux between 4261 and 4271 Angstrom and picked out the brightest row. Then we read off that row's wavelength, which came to 4270.28 Angstrom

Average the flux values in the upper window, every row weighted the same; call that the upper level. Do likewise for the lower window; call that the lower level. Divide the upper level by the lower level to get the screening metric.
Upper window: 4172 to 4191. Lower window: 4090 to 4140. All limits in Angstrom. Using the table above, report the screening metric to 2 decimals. 0.90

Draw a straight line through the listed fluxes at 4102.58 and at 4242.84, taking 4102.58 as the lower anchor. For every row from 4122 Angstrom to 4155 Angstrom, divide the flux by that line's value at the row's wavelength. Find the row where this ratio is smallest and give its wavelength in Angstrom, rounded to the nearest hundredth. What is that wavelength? 4150.08 Angstrom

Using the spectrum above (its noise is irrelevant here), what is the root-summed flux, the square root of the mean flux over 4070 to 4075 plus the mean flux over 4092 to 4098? 7.67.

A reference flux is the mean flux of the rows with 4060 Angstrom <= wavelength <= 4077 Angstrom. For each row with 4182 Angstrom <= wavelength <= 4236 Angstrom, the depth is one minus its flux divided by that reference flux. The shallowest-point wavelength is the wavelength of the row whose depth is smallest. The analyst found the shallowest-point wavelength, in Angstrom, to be 4184.63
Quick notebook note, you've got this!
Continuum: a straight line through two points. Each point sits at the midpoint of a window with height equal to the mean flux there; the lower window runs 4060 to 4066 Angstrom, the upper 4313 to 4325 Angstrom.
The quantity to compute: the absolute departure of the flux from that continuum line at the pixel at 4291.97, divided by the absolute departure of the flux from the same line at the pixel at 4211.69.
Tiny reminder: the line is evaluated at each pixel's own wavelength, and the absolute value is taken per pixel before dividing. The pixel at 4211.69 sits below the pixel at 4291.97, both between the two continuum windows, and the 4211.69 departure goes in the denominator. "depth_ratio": 0.8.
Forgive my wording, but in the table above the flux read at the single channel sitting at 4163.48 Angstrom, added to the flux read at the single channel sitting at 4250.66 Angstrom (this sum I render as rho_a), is 51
